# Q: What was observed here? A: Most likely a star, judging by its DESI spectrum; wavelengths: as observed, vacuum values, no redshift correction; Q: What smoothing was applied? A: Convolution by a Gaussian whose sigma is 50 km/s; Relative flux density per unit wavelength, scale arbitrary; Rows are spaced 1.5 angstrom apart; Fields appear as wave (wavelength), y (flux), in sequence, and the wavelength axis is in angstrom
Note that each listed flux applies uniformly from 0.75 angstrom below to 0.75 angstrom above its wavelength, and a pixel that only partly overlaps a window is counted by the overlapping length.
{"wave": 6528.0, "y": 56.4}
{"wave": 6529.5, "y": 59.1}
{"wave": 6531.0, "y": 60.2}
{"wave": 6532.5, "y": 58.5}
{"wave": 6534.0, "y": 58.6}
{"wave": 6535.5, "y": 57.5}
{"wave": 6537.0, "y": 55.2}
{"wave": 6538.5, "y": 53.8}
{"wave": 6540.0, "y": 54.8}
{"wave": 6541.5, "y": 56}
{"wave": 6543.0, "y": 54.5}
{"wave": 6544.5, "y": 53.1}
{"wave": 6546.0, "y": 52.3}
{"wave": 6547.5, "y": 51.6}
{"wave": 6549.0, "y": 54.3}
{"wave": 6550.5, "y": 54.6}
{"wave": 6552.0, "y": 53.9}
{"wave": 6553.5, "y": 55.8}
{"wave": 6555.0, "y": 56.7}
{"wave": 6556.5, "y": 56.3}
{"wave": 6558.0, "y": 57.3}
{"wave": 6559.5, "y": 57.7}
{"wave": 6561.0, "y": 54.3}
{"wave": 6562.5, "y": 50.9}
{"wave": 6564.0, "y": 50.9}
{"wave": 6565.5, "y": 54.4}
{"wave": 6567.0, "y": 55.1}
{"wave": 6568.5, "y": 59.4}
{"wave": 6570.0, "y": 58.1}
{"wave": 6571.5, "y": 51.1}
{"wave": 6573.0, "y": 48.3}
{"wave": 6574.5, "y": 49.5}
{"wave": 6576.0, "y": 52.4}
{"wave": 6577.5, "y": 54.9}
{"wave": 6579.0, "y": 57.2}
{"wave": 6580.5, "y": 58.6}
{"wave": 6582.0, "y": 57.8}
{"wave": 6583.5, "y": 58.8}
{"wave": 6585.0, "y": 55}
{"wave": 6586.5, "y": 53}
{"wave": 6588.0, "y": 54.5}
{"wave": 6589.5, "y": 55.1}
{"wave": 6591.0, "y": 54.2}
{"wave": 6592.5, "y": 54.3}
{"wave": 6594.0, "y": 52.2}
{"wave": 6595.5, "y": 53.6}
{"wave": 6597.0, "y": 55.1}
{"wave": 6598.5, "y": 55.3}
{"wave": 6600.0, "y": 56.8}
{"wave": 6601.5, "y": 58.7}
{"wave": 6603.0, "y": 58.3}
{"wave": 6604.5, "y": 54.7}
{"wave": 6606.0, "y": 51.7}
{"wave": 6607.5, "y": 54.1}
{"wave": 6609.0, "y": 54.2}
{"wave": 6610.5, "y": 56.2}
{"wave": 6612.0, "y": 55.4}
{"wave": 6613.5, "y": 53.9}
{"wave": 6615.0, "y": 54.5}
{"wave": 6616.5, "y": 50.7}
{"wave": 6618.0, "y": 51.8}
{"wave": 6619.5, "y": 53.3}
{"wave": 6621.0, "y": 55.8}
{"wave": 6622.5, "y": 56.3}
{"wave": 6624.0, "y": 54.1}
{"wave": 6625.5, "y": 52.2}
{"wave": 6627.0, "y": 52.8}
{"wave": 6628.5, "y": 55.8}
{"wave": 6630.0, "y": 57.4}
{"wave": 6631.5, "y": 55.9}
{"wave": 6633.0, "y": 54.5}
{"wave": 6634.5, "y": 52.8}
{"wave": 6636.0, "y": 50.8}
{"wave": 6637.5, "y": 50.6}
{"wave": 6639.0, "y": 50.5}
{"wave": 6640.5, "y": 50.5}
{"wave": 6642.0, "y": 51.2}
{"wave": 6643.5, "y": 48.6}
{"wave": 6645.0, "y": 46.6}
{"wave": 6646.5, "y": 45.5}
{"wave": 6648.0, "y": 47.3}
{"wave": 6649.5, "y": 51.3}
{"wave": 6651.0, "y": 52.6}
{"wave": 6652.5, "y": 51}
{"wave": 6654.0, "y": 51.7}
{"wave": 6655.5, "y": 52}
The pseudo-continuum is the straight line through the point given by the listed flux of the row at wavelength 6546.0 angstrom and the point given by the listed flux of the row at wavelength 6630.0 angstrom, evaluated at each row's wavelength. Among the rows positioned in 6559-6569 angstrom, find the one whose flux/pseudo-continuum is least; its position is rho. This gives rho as 6564.0 angstrom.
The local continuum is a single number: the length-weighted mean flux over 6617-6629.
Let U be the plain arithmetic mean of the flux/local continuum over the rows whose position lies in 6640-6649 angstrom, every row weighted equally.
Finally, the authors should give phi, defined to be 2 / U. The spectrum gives 2.23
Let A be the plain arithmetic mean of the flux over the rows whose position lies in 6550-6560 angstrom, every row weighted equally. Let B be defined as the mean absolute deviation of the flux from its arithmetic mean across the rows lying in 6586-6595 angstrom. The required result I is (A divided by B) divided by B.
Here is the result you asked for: 77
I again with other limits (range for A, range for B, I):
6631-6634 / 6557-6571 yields 9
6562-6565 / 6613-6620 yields 31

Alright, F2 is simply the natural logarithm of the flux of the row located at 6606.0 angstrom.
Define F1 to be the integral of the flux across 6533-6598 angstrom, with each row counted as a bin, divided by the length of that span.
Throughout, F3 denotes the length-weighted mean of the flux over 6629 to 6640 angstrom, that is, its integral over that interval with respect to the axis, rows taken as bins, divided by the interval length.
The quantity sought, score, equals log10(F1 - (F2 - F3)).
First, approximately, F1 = 54.7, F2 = 3.95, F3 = 53.2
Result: 2.02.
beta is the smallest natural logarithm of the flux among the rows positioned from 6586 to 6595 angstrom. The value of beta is 3.96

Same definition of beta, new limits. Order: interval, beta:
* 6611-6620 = 3.93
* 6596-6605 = 4.00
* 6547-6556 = 3.94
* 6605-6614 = 3.95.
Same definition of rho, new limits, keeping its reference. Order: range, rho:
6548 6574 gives 6573.0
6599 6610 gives 6606.0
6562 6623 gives 6573.0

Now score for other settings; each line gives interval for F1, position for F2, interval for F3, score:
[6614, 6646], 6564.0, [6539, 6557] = 2.01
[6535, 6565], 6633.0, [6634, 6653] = 2.00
